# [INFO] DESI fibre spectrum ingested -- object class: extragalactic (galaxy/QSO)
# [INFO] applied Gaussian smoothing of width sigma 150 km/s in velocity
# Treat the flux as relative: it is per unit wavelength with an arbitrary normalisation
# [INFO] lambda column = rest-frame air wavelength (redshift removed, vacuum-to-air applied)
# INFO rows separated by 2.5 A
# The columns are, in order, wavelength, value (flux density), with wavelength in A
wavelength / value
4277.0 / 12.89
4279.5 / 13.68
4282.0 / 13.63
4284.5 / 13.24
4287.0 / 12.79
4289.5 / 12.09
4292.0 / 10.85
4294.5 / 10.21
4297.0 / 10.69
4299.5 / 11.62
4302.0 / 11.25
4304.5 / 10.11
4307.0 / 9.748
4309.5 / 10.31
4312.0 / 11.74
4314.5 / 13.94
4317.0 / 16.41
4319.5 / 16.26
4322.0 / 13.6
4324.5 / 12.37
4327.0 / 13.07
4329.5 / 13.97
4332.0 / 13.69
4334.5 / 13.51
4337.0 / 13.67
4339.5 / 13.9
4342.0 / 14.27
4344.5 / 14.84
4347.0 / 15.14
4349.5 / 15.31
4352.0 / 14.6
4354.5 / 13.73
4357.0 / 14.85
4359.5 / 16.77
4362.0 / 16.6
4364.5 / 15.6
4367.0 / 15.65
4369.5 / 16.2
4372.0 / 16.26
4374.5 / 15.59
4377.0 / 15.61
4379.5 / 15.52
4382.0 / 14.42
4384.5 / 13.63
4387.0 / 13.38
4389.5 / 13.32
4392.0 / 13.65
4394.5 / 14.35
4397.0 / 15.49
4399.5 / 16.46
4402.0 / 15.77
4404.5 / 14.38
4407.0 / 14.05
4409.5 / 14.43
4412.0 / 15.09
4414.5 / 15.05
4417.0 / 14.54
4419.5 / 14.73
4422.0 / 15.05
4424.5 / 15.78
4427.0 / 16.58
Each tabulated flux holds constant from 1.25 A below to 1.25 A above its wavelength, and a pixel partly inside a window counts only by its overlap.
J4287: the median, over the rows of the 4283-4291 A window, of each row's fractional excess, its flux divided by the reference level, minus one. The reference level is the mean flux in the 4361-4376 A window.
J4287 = -0.20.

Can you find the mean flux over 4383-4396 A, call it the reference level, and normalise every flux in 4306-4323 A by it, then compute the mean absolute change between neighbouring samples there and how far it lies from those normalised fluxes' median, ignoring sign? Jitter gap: 0.88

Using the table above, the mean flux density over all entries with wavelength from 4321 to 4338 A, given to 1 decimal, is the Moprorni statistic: 13.4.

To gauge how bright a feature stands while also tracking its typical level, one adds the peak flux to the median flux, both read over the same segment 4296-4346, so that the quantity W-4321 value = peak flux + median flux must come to 30.0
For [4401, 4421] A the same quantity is 30.4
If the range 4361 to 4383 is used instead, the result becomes 32.2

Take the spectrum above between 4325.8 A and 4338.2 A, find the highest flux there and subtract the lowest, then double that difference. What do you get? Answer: 1.8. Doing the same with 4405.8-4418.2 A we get 2.1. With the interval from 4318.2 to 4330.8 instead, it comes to 7.8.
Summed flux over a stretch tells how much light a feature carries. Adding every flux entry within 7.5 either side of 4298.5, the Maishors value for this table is 65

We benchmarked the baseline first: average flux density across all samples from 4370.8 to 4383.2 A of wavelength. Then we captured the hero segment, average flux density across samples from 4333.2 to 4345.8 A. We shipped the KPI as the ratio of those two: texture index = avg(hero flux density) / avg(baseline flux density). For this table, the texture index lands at 0.907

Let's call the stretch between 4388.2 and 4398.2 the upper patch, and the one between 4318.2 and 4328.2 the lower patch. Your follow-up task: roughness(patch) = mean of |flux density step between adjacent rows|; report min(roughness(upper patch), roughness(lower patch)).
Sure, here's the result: 0.72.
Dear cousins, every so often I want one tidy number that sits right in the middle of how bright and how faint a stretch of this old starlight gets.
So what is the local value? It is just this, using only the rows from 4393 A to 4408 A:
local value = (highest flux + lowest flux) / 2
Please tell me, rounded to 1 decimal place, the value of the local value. 15.3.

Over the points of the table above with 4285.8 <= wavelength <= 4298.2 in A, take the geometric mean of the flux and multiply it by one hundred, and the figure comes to 1129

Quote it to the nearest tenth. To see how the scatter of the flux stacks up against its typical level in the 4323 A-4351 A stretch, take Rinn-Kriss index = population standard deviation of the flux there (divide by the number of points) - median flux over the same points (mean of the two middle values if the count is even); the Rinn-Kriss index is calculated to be -13.1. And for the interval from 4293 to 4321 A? -8.9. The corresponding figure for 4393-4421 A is -14.0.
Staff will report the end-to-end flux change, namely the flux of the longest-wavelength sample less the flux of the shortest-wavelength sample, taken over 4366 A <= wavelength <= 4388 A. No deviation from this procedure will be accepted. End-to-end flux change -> -2.3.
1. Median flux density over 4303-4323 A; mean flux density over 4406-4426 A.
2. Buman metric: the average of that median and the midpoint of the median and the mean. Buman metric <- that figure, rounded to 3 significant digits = 13.2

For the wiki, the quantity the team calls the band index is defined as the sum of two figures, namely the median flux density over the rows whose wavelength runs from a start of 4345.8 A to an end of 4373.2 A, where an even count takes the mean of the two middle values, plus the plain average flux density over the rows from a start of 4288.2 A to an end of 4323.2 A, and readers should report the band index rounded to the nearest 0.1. 27.7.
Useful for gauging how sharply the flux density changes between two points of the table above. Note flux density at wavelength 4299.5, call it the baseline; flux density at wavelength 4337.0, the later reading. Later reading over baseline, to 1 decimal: 1.2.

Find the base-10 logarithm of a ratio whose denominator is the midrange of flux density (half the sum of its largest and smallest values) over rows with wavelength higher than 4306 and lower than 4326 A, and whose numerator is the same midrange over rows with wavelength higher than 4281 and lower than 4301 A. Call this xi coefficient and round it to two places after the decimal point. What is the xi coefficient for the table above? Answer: -0.04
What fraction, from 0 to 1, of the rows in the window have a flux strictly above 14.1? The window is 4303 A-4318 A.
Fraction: 0.17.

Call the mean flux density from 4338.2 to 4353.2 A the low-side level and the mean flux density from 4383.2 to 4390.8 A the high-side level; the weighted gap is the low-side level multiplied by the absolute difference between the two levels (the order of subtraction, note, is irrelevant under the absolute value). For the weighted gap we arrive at 18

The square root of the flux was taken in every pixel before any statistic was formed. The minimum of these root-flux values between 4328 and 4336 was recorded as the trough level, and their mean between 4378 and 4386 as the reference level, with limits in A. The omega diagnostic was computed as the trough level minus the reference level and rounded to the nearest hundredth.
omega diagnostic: -0.13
